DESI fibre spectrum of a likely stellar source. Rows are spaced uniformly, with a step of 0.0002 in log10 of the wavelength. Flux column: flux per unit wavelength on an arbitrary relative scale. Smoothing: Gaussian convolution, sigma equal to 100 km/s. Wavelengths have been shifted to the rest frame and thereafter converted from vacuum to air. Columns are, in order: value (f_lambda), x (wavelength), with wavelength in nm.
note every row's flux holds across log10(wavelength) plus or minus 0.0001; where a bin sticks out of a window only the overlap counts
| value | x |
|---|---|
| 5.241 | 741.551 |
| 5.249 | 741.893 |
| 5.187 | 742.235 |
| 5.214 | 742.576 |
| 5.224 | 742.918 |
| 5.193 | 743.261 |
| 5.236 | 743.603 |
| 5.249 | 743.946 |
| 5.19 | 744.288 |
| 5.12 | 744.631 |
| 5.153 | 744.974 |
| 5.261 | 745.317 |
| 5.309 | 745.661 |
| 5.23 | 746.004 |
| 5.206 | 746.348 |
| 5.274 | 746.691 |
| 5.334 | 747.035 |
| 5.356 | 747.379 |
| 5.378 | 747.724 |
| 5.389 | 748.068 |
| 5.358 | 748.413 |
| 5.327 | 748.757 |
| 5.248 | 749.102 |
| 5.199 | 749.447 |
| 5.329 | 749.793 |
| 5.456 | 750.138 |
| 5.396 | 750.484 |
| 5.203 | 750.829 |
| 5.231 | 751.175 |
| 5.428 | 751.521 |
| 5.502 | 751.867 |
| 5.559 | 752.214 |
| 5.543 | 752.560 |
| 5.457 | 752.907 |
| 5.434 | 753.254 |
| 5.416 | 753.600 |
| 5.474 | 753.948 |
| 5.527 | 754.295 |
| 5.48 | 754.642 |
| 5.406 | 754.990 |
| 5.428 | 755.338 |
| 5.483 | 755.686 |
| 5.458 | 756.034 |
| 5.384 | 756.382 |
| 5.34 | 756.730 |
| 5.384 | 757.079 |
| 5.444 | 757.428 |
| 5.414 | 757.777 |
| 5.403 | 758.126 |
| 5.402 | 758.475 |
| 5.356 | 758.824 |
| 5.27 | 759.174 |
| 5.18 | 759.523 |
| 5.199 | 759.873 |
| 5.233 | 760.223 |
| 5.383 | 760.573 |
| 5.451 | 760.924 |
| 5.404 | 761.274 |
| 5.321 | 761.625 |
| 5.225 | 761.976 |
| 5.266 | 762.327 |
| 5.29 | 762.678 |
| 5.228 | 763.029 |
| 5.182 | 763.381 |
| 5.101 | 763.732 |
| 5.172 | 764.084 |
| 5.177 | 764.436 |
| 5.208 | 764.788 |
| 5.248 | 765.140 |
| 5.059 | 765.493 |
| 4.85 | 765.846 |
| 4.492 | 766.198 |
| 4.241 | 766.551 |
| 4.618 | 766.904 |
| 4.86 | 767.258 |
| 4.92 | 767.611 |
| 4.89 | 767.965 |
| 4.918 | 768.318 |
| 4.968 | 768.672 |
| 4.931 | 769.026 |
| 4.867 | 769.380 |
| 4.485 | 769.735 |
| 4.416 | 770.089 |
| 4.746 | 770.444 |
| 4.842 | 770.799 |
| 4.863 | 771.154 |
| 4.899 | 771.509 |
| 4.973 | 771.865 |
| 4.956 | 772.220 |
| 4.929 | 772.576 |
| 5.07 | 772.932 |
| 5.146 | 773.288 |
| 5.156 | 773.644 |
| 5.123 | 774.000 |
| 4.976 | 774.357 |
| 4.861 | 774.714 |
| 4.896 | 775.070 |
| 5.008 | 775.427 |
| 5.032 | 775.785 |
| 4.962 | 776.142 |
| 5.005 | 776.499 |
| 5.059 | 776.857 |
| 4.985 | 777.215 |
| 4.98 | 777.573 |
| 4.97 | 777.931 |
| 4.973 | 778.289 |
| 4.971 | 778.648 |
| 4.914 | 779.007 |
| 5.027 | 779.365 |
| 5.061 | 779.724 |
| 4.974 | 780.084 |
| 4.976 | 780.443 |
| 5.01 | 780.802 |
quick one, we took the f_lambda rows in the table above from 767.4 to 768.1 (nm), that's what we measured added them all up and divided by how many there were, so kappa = 4.90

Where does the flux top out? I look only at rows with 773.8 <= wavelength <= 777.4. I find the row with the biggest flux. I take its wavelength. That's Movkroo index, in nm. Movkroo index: 774.000 nm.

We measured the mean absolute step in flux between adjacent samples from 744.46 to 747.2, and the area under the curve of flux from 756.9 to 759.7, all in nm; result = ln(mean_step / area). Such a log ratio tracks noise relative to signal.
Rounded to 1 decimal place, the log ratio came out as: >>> -5.5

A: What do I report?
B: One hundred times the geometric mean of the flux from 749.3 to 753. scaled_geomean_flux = 539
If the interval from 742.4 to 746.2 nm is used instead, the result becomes 522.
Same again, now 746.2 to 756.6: 539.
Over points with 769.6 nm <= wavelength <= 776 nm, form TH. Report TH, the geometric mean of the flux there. 4.91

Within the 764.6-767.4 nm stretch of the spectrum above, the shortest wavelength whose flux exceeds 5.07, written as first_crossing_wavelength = 764.788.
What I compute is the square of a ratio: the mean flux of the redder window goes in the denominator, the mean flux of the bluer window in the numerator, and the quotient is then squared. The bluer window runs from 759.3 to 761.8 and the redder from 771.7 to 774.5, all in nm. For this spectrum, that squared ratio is 1.11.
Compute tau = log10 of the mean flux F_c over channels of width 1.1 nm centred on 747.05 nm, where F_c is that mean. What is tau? 0.726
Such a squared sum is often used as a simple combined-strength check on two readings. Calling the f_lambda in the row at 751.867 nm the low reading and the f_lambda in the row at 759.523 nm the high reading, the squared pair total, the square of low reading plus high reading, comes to 114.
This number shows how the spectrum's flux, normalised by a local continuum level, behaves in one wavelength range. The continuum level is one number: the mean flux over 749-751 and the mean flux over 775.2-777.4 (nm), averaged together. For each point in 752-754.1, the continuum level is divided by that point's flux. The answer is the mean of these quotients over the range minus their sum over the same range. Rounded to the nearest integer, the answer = -5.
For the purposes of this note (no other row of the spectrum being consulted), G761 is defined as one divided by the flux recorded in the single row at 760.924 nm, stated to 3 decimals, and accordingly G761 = 0.183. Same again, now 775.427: 0.200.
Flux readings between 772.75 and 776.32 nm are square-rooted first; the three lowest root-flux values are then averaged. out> 2.22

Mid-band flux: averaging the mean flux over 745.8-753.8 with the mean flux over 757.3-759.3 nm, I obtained 5.37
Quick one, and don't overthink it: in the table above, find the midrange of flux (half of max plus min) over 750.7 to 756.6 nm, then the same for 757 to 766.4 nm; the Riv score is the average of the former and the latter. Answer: 5.18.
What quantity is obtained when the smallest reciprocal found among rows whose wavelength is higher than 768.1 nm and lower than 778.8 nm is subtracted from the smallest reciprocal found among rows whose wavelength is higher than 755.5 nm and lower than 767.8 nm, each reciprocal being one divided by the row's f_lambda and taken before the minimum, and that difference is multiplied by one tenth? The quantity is -0.0012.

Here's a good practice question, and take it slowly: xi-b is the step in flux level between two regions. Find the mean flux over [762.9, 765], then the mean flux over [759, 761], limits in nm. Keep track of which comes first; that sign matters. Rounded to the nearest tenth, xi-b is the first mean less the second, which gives -0.1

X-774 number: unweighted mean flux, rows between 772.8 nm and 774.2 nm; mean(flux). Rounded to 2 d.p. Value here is 5.12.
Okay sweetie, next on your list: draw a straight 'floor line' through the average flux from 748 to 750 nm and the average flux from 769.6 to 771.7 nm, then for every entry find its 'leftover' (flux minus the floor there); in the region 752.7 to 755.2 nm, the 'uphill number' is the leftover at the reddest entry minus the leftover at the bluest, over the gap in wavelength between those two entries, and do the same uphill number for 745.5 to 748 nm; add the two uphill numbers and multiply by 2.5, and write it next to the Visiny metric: 0.2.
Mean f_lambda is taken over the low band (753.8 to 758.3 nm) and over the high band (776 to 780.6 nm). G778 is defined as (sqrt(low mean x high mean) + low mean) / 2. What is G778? 5.319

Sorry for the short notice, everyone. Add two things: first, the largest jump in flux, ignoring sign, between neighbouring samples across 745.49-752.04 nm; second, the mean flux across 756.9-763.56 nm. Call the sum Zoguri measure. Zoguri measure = 5.51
